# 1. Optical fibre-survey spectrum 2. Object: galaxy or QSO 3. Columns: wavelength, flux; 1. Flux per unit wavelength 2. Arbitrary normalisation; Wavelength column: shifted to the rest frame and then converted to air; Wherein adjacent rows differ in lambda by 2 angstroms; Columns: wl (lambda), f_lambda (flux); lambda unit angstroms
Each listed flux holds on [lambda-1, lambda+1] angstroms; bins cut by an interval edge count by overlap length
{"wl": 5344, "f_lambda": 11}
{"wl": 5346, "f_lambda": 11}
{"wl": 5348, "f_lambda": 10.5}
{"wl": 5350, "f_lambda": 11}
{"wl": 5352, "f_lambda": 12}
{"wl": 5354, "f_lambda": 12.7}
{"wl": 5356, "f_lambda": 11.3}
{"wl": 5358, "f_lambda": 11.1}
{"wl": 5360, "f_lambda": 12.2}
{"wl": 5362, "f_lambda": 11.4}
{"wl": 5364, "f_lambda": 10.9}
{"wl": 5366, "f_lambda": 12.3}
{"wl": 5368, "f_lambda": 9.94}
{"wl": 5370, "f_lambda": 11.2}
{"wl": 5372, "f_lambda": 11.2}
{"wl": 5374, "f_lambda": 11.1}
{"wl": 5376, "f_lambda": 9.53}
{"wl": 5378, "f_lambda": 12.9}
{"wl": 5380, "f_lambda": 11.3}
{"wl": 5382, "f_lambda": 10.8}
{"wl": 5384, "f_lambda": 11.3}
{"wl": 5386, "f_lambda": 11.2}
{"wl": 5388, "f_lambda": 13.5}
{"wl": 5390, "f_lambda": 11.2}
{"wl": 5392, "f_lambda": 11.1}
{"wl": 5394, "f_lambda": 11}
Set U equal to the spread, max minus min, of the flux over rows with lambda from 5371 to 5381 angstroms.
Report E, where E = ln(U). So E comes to 1.2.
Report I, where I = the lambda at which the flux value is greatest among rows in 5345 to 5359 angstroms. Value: 5354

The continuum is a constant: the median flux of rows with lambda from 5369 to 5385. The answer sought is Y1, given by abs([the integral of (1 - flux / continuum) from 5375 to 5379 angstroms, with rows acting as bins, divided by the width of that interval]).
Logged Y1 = 0.001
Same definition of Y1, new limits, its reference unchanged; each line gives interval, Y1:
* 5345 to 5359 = 0.015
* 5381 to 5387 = 0.009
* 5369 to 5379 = 0.001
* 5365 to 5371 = 0.005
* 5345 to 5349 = 0.040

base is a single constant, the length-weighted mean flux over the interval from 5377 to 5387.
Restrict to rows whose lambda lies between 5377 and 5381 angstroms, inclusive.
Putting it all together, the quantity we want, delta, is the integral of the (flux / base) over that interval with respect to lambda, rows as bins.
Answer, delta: 4.2 angstroms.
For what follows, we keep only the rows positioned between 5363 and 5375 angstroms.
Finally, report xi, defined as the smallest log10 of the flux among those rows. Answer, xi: 1.00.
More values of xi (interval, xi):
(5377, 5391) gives 1.03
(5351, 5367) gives 1.04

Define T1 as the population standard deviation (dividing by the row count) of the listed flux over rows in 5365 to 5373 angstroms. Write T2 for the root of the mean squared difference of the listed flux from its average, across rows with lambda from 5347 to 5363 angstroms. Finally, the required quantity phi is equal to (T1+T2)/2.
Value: 0.75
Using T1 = 0.84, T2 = 0.67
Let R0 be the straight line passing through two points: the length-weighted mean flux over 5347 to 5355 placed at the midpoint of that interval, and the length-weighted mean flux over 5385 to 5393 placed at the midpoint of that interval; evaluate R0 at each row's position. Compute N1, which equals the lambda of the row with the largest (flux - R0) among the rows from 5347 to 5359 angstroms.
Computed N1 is 5354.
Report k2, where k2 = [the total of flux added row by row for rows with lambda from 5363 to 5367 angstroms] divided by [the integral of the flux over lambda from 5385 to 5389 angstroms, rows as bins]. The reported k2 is 0.470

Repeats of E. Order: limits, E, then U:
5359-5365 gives 0.3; 1.3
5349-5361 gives 0.5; 1.7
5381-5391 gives 1.0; 2.7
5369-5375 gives -2.3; 0.1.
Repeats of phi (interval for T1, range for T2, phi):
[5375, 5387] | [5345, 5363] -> 0.82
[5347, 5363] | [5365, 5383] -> 0.83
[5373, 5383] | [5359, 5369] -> 0.98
